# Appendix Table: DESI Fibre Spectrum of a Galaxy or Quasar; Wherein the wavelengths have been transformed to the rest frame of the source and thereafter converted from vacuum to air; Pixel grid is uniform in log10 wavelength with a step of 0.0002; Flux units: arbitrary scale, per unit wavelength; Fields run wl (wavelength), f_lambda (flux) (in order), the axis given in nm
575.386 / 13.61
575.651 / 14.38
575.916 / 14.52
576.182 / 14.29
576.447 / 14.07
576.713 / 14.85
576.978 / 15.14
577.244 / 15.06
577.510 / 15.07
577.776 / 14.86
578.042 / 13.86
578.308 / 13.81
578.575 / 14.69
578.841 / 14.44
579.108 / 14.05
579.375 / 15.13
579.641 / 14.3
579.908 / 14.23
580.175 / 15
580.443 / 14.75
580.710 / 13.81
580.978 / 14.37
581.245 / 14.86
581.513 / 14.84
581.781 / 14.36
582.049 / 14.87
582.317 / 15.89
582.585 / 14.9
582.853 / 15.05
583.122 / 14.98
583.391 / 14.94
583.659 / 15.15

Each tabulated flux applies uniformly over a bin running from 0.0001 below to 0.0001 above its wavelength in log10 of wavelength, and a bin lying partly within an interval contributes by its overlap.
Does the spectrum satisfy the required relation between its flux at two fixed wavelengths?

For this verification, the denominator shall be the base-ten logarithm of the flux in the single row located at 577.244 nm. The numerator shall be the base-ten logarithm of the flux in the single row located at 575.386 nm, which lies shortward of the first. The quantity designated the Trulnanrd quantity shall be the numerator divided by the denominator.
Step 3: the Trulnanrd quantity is 0.96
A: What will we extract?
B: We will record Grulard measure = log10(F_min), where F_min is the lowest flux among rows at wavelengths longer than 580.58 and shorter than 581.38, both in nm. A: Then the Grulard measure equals 1.140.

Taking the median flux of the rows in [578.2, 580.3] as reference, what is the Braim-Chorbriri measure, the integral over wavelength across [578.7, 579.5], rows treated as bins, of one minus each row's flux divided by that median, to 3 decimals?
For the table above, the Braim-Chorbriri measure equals -0.009 nm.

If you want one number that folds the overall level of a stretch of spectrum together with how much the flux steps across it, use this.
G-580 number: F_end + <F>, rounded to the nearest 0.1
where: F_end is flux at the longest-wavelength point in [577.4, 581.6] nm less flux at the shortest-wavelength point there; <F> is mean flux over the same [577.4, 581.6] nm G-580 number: 14.3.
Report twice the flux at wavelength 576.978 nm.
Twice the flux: 30.3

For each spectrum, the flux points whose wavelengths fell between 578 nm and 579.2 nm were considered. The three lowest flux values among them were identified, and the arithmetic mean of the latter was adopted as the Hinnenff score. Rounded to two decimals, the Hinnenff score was 13.91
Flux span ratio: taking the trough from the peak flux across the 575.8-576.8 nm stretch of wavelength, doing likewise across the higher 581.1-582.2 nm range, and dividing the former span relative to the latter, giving 1.53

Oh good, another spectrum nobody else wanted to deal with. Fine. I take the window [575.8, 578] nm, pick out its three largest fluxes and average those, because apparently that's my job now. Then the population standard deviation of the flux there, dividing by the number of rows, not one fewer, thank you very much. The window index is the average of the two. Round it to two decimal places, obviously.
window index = 7.73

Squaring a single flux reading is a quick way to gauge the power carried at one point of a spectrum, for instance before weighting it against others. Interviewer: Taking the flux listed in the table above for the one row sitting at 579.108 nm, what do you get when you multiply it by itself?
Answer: 197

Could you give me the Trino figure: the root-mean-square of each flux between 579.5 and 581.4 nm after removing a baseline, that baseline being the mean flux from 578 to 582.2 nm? 0.386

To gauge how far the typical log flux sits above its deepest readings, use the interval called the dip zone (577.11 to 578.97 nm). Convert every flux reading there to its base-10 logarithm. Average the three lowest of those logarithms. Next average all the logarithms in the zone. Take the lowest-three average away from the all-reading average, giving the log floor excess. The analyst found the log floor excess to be 0.0152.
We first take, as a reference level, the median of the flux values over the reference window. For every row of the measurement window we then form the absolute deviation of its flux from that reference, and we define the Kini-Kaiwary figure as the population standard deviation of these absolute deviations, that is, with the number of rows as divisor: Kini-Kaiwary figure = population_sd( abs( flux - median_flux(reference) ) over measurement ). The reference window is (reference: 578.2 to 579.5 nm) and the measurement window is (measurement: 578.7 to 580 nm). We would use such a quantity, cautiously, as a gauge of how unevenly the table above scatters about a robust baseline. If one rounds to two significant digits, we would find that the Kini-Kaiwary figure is 0.24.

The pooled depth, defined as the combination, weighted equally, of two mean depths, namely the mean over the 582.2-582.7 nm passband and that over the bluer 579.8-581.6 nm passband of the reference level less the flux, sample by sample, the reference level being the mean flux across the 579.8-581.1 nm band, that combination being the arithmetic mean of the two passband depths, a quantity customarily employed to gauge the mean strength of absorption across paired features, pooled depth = -0.5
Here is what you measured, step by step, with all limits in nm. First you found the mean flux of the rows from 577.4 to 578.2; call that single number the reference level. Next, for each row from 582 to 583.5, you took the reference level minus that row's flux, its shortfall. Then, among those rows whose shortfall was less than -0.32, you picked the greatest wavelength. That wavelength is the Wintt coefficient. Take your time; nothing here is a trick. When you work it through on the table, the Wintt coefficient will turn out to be 583.391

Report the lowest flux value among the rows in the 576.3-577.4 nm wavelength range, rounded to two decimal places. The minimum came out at 14.07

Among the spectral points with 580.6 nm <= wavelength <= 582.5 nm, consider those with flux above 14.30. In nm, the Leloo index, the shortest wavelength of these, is 580.978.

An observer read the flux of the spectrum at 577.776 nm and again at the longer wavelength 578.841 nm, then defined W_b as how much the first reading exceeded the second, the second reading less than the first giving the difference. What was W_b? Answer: 0.4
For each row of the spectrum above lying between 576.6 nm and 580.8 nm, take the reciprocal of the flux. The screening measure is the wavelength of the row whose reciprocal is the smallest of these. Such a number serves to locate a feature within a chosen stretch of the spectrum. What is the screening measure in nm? 576.978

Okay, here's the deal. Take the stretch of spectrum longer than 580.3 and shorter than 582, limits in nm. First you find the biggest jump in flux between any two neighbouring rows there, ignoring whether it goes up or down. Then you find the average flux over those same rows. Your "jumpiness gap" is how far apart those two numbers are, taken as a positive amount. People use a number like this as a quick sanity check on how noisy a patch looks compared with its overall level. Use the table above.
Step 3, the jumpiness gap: 13.6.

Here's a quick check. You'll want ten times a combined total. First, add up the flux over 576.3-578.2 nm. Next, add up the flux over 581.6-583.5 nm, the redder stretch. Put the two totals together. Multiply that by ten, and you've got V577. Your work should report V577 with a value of 2079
